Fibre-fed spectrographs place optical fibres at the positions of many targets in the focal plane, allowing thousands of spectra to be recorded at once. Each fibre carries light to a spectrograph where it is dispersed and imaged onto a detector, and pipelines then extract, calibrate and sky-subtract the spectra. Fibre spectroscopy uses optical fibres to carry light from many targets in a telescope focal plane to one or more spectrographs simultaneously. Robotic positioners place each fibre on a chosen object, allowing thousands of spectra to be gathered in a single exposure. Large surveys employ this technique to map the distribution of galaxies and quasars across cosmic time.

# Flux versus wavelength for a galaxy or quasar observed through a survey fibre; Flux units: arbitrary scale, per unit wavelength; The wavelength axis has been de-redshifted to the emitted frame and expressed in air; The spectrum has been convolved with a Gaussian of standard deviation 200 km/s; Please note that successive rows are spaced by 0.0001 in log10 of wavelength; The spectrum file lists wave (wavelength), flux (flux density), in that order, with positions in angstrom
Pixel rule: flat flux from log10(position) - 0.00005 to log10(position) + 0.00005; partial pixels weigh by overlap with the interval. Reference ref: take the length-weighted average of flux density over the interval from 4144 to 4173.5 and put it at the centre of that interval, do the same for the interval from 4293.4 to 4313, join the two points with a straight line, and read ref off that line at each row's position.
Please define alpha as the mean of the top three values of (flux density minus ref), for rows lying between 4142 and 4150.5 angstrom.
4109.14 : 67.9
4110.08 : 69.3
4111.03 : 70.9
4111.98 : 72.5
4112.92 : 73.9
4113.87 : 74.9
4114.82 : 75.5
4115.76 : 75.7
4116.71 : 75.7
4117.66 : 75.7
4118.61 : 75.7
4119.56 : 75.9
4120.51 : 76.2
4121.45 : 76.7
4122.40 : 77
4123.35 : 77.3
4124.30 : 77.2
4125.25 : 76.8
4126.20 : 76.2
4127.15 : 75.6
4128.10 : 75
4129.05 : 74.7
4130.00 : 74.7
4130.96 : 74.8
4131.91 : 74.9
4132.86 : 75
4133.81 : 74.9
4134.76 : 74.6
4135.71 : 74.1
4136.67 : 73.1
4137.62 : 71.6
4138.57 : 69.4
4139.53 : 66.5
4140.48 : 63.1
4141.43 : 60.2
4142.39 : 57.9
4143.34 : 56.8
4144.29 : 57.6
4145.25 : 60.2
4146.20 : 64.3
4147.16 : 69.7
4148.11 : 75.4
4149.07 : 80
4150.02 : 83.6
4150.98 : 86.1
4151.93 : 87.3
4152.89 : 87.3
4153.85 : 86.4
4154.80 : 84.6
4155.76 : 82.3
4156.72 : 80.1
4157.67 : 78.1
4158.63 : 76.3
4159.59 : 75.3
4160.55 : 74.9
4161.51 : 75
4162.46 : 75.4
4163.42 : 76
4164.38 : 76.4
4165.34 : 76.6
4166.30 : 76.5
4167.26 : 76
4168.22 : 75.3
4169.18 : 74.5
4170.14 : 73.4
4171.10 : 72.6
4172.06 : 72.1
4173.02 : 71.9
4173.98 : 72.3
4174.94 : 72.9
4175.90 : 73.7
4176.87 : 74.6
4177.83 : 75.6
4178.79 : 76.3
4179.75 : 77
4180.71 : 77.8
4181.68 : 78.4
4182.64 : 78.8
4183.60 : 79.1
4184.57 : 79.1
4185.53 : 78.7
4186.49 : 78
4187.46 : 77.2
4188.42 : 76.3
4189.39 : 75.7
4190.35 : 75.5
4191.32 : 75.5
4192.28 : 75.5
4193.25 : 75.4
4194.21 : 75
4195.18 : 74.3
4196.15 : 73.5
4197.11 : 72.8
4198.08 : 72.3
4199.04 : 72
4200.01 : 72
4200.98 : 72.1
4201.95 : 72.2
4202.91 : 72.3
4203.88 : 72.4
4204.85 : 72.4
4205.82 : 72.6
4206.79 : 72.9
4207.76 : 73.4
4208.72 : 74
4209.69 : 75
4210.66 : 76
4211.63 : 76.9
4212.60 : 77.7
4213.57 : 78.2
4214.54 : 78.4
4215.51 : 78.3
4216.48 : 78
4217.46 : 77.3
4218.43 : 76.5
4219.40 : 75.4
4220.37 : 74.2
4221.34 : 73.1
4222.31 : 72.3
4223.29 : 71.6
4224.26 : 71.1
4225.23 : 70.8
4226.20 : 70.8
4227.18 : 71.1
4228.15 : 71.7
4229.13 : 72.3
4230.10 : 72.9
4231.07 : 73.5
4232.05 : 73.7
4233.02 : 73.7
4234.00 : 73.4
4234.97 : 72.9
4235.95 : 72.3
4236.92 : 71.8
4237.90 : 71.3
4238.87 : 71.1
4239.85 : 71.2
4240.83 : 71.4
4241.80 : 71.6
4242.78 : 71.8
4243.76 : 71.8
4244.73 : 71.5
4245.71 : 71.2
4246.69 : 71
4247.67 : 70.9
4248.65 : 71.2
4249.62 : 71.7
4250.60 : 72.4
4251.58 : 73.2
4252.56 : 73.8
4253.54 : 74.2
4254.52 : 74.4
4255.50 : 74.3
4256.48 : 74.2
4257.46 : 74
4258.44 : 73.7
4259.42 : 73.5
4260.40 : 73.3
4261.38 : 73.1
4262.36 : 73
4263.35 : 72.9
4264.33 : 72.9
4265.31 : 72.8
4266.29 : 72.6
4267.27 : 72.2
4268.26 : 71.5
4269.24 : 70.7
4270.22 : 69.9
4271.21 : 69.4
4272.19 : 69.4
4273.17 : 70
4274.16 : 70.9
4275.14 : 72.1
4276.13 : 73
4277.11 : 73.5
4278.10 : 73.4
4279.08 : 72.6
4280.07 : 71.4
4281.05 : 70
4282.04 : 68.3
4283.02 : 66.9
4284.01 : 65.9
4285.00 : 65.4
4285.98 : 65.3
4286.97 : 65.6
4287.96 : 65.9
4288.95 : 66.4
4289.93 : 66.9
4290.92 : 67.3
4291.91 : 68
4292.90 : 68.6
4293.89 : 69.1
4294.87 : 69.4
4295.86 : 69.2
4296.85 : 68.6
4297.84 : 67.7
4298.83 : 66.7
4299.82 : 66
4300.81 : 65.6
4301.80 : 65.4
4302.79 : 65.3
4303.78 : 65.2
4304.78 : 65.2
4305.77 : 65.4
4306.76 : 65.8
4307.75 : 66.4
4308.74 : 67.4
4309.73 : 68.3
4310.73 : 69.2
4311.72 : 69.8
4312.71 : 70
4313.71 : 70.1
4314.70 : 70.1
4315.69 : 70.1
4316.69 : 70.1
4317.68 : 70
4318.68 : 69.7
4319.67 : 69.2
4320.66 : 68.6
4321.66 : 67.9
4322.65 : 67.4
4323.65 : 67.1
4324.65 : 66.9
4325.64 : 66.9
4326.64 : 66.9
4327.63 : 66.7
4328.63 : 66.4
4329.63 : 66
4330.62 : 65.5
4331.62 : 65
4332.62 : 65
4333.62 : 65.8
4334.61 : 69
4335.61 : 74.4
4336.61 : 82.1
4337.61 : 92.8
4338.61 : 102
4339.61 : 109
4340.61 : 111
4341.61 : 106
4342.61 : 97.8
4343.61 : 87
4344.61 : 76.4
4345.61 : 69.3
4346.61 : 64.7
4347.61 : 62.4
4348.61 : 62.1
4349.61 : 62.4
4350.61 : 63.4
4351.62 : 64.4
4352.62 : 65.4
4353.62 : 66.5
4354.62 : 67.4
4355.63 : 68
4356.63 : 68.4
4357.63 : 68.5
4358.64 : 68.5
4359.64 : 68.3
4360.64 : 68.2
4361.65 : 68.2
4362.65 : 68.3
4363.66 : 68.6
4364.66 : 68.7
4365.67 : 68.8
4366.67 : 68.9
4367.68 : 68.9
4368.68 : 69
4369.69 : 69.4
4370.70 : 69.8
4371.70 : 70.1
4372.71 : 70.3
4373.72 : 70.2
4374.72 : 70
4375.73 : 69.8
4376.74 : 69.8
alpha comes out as 2.78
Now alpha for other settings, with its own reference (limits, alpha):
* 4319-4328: 2.38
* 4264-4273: 3.13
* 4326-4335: 1.90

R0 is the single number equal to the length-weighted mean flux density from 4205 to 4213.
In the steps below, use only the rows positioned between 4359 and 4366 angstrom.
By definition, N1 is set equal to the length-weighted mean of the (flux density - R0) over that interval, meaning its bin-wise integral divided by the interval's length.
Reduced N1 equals -6.3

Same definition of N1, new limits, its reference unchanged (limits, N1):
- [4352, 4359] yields -7.3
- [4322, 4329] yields -7.8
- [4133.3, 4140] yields -2.7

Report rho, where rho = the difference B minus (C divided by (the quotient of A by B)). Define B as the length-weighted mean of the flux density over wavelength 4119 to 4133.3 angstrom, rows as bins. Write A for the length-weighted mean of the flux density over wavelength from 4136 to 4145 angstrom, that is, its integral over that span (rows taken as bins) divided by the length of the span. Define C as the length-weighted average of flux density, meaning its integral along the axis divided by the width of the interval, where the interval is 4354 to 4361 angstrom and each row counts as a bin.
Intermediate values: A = 64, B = 76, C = 68.2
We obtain -5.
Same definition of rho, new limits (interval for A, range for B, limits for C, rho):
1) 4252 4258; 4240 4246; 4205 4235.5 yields 0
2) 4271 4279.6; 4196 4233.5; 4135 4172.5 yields -2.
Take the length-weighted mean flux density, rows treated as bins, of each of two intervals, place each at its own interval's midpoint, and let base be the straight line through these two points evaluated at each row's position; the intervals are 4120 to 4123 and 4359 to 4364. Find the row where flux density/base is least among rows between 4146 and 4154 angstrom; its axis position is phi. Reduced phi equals 4146.20 angstrom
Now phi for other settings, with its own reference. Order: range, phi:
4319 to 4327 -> 4324.65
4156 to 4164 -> 4160.55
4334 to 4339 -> 4334.61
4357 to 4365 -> 4360.64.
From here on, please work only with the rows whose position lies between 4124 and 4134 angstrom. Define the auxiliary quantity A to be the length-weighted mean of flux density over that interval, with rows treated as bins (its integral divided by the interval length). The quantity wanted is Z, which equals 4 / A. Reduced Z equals 0.053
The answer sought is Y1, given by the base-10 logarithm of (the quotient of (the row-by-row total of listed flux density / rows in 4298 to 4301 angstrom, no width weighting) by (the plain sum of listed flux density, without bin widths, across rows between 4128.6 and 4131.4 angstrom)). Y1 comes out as -0.05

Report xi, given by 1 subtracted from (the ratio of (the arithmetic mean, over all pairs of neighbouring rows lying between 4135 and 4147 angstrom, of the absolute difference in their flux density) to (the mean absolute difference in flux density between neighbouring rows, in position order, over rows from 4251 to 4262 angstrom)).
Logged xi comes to 8.0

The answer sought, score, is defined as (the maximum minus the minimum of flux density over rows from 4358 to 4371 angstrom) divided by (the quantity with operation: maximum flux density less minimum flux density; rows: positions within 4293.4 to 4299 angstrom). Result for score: 0.59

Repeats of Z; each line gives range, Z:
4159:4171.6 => 0.053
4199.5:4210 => 0.055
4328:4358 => 0.053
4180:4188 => 0.051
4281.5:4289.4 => 0.060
